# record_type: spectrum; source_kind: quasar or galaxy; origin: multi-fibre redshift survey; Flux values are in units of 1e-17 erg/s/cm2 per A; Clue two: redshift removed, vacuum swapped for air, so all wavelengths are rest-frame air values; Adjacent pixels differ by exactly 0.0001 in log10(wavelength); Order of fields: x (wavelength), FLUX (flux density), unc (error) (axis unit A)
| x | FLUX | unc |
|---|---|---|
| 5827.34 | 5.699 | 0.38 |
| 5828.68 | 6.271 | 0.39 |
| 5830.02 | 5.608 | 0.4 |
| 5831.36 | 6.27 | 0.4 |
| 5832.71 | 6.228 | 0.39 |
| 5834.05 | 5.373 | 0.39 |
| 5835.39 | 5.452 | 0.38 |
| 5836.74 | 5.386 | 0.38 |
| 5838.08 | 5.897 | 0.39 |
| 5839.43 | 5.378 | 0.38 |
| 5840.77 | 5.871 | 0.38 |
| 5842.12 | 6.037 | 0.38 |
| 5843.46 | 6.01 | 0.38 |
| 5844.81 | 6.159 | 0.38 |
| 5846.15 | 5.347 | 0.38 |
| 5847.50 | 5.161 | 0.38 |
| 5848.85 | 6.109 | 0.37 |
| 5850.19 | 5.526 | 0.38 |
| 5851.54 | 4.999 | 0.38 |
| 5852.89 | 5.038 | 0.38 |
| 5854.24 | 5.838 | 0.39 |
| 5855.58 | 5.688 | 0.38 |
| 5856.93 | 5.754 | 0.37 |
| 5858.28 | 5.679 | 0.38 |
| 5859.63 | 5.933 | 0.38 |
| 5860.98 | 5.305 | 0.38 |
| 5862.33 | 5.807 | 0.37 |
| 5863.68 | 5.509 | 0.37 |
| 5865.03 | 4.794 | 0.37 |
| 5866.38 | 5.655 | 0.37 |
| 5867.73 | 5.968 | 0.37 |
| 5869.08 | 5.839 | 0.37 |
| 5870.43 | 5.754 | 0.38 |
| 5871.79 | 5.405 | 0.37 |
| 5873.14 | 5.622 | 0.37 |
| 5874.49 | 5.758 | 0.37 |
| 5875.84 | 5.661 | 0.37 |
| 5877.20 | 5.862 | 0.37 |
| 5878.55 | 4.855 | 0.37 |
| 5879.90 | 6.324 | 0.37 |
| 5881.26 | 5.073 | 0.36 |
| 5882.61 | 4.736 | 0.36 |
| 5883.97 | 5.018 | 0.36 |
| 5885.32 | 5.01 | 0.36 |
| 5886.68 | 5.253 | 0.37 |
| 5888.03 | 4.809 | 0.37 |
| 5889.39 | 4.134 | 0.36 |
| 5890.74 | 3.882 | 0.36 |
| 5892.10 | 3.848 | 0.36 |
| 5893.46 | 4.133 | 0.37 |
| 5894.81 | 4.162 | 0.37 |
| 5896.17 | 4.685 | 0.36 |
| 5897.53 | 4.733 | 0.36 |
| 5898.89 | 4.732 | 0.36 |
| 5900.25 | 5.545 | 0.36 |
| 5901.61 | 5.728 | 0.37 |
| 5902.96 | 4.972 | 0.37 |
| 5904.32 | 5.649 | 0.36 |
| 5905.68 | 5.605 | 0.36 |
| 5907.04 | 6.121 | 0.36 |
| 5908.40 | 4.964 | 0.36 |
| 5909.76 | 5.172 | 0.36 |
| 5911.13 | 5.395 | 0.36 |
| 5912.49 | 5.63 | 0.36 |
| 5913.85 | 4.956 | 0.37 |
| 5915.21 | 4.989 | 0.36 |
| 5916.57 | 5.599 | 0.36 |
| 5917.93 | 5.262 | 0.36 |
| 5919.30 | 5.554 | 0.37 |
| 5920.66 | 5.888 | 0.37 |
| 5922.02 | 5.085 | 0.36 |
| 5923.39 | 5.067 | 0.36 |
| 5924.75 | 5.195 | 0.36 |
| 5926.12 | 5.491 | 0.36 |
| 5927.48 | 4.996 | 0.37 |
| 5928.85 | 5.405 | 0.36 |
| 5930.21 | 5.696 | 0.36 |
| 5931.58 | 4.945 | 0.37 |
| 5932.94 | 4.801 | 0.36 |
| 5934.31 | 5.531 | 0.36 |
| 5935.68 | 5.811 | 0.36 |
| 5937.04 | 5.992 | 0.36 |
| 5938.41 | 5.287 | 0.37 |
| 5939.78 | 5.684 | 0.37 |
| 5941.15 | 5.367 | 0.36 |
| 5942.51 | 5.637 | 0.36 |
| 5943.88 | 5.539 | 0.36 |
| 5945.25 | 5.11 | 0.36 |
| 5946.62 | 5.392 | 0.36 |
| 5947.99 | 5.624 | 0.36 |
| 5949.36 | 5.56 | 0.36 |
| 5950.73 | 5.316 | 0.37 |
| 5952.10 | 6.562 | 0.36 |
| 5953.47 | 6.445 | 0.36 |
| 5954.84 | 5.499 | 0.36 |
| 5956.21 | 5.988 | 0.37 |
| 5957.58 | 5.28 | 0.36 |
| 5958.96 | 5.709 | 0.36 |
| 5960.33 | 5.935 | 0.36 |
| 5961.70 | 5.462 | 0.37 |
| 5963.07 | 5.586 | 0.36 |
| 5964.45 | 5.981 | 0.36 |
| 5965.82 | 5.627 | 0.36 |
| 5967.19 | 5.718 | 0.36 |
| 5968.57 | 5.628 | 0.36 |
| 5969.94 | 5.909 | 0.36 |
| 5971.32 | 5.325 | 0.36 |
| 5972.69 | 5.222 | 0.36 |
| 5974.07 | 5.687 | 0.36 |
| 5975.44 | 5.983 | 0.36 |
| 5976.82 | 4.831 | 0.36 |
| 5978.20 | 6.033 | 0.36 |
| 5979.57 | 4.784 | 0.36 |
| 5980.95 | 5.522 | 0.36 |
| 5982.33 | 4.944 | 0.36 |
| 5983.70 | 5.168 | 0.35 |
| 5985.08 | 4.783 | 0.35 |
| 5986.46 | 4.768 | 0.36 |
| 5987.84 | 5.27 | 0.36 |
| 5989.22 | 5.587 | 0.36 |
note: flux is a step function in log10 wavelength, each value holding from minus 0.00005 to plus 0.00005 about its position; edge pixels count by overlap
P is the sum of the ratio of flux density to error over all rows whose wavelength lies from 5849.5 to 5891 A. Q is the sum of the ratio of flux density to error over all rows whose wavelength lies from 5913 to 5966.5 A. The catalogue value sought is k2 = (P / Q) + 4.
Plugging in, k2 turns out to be 4.8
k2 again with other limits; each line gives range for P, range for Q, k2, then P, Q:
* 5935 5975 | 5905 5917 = 7.4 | 453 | 134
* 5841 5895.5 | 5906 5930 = 6.3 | 573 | 251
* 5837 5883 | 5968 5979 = 8.1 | 508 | 124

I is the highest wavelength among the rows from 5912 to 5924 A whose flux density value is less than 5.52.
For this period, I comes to 5923.39 A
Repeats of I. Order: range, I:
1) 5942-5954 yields 5950.73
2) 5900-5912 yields 5911.13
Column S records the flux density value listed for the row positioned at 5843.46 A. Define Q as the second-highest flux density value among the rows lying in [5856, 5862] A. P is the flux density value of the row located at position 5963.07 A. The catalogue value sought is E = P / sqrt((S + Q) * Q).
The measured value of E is 0.68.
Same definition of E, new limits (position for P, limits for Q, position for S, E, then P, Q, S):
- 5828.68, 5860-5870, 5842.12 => 0.75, 6.271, 5.839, 6.037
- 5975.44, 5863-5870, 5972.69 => 0.74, 5.983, 5.839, 5.222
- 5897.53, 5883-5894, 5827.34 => 0.65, 4.733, 5.018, 5.699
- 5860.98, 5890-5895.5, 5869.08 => 0.83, 5.305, 4.133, 5.839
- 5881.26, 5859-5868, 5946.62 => 0.62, 5.073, 5.933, 5.392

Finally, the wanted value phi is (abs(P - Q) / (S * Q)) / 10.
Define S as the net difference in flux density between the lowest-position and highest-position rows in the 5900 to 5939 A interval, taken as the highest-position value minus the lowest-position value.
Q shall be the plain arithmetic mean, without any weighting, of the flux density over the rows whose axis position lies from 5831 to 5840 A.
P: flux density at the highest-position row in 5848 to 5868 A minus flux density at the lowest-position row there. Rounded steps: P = -0.1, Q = 5.71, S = -0.26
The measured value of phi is -0.4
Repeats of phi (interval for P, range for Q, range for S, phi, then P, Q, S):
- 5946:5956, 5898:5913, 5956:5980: -0.1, 0.1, 5.41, -1.20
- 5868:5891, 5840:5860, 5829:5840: -0.6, -2.0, 5.68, -0.23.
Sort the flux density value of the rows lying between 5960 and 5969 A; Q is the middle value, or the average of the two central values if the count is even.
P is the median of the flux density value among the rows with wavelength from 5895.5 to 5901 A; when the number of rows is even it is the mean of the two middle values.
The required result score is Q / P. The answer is 1.19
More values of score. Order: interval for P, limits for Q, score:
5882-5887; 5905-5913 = 1.10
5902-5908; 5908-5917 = 0.92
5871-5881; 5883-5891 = 0.87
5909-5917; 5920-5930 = 0.98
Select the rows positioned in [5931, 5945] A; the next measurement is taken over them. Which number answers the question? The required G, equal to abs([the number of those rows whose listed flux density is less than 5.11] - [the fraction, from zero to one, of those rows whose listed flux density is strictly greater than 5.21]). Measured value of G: 1.2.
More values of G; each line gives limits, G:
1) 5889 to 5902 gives 7.8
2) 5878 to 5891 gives 7.8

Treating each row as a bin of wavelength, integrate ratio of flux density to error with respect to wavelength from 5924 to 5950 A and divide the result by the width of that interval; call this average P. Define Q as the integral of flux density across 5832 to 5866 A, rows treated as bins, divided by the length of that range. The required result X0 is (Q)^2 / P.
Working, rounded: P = 14.98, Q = 5.61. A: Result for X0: 2.1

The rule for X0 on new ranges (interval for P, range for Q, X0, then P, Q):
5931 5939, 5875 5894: 1.6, 14.89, 4.91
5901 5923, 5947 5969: 2.2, 14.89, 5.74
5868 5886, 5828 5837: 2.3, 14.85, 5.82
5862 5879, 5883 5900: 1.4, 15.05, 4.56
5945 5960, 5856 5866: 2.0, 15.76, 5.55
